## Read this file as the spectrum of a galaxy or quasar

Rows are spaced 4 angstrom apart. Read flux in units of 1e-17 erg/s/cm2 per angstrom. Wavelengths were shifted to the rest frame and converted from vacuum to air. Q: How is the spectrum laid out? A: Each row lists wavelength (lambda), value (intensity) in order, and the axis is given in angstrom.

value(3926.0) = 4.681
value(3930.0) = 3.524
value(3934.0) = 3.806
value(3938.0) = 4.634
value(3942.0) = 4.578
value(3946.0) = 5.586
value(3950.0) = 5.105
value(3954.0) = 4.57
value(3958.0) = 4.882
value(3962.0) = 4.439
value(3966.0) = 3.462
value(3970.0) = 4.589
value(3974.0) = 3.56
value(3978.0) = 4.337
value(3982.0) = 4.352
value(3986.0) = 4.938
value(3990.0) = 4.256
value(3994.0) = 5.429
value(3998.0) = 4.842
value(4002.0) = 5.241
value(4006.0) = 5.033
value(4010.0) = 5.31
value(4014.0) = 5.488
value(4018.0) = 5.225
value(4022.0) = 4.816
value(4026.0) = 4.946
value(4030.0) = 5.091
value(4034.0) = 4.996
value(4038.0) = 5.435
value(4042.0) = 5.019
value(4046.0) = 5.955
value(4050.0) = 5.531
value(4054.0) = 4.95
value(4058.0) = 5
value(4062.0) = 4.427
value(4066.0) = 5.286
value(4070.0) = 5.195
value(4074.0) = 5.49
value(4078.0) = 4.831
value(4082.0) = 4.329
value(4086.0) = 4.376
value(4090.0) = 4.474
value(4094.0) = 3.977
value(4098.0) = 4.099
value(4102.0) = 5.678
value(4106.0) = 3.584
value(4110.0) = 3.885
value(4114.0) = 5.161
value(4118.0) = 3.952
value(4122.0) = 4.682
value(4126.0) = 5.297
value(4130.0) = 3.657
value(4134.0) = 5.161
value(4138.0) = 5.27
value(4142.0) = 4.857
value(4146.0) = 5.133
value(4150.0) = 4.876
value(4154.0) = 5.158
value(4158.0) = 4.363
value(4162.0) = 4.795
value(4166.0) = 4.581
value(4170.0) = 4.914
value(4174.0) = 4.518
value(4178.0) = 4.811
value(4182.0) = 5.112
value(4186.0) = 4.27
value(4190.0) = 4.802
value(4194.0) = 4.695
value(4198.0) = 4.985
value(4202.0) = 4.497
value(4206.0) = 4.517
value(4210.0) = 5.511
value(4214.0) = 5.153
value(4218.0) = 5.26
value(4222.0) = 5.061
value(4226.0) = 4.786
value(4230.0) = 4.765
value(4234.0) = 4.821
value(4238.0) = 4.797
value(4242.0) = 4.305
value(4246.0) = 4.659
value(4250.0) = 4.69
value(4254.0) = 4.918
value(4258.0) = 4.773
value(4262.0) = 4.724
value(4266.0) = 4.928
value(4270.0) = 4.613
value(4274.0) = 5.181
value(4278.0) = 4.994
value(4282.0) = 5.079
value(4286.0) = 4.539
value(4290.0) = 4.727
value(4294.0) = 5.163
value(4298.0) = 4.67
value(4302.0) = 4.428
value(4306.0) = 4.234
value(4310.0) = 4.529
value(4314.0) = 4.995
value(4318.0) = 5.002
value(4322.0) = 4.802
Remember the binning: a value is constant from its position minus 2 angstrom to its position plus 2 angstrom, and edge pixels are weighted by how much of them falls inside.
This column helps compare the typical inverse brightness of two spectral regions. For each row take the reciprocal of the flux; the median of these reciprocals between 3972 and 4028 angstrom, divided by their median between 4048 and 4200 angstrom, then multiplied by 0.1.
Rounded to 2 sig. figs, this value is 0.098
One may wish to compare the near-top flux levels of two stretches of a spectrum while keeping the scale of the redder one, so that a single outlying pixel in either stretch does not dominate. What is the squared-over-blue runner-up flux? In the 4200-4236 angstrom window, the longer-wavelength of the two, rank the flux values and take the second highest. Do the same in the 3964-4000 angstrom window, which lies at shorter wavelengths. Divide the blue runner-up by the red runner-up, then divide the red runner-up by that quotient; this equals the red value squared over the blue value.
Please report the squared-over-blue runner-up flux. 5.6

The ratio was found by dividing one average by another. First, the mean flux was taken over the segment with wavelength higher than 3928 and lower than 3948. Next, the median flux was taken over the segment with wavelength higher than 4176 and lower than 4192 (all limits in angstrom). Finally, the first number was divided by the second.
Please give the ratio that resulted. 0.92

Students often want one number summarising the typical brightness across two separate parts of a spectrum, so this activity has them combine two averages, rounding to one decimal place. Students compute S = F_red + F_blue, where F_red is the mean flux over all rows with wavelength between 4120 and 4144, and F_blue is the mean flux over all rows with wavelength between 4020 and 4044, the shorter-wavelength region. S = 9.9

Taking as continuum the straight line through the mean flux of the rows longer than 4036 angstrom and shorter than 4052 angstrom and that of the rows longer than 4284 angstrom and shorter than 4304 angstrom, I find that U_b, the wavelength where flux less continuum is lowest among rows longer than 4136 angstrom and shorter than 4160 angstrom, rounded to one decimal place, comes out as 4158.0 angstrom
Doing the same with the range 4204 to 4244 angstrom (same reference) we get 4242.0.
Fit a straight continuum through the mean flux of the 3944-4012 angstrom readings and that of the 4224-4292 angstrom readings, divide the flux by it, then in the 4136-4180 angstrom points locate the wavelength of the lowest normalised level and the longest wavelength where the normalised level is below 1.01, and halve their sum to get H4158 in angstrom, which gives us 4166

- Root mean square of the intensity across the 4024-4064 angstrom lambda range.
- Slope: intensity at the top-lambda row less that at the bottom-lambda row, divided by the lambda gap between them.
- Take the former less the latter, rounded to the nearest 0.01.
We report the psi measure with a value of 5.16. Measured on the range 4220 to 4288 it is 4.81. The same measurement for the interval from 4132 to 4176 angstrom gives 4.90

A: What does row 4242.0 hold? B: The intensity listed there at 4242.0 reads 4.305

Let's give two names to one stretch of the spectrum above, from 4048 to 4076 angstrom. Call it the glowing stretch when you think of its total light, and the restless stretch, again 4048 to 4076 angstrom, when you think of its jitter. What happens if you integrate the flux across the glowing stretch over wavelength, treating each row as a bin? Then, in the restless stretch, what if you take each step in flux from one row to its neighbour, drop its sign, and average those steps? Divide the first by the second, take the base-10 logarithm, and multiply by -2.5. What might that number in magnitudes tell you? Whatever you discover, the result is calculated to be -6.4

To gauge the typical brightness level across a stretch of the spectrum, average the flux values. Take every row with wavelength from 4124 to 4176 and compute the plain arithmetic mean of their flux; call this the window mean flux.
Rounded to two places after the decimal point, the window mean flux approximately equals 4.81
